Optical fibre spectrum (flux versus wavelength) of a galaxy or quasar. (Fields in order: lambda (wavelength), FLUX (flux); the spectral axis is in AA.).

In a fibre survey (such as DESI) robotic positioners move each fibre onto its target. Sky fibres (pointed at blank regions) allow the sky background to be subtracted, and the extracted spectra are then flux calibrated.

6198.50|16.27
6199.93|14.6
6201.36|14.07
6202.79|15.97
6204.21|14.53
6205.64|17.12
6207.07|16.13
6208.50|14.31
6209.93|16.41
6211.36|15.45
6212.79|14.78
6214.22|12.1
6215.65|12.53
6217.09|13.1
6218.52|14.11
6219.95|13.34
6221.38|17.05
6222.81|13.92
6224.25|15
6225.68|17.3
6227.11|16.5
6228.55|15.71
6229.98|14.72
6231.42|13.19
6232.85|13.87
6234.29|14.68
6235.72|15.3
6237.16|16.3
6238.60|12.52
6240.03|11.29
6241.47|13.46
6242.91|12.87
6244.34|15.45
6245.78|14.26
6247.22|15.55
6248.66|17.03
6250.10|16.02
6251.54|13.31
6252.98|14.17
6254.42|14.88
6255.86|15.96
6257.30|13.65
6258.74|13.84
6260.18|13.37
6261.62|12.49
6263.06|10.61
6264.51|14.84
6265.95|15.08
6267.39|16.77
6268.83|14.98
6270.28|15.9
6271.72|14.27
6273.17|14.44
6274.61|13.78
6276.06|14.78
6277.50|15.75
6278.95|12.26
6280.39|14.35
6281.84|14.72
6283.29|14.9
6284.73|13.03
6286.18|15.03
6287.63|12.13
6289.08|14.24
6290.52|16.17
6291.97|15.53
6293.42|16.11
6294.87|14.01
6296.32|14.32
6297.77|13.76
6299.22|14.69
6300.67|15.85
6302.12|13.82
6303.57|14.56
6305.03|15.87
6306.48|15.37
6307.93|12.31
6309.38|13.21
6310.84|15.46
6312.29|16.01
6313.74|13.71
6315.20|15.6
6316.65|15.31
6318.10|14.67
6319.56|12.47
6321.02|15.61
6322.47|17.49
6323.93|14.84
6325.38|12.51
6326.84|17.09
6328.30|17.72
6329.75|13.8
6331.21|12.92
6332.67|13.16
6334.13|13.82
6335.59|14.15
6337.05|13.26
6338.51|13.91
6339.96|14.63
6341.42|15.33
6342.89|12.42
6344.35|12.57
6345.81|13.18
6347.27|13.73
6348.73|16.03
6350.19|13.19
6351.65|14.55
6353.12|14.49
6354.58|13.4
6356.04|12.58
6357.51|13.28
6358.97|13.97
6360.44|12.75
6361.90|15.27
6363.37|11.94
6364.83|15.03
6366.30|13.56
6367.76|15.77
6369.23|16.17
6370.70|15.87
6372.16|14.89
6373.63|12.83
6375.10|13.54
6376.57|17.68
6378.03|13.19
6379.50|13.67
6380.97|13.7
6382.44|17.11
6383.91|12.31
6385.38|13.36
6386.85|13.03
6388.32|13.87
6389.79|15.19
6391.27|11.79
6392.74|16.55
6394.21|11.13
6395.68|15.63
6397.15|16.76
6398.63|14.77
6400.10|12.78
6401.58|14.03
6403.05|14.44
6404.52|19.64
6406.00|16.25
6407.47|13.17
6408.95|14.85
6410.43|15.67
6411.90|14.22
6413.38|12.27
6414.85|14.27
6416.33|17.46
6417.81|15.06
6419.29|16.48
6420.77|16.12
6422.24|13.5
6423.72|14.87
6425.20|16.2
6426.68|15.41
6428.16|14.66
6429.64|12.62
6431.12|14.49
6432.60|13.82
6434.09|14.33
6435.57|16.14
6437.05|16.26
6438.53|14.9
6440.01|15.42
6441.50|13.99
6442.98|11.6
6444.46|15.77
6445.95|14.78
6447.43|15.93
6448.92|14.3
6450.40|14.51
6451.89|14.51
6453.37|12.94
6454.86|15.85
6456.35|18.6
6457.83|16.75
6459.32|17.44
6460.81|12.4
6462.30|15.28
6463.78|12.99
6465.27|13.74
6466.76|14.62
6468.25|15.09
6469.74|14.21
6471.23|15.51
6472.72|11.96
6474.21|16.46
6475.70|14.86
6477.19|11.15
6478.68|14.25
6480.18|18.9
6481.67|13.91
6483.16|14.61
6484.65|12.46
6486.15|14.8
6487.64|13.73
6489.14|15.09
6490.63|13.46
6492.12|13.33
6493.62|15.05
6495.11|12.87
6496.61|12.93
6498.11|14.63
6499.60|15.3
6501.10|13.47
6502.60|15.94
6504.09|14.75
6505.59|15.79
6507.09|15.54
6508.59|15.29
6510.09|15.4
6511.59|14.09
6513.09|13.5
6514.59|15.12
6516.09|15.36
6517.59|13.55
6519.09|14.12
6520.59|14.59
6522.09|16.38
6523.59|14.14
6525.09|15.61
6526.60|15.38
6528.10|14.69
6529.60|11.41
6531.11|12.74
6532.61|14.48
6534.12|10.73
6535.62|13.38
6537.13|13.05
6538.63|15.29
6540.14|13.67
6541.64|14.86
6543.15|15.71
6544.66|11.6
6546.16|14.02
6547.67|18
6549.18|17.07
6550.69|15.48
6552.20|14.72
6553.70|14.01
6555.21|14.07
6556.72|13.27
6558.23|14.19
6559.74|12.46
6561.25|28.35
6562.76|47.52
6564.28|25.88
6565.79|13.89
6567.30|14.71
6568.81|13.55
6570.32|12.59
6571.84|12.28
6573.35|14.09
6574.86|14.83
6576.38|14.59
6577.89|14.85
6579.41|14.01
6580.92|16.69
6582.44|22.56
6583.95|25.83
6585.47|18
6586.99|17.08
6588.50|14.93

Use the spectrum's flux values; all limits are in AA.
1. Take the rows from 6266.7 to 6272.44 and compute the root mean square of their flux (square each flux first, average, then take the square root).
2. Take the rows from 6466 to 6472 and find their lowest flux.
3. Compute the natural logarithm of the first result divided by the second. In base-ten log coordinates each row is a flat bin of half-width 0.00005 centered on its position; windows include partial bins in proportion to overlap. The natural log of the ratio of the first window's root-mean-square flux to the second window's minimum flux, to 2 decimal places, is 0.09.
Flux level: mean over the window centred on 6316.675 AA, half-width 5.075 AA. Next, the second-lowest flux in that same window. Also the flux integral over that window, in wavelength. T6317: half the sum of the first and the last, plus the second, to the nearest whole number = 96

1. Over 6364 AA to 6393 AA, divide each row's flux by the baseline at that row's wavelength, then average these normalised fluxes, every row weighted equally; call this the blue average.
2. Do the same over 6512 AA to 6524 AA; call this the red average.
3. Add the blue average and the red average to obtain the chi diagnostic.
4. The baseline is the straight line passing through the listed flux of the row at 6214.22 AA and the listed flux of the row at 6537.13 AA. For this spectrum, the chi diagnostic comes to 2.27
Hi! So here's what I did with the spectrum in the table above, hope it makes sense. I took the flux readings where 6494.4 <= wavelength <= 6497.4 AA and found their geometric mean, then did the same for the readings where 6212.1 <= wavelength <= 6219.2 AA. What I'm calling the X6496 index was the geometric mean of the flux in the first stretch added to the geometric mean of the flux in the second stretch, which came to 26.2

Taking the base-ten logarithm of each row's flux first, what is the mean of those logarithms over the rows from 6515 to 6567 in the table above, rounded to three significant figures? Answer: 1.18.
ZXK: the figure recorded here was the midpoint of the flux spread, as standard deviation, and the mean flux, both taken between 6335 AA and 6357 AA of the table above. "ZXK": 7.4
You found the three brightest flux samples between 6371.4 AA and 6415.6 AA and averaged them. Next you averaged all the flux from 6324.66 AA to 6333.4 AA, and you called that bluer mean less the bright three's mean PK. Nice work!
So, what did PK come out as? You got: -3.6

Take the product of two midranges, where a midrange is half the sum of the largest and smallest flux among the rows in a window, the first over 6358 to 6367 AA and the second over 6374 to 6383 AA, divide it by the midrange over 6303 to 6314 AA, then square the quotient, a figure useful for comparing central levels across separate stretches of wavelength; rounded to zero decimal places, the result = 220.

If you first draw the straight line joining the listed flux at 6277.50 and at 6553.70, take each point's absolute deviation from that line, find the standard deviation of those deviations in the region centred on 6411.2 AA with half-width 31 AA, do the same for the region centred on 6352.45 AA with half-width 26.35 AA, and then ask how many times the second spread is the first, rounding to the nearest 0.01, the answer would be 0.82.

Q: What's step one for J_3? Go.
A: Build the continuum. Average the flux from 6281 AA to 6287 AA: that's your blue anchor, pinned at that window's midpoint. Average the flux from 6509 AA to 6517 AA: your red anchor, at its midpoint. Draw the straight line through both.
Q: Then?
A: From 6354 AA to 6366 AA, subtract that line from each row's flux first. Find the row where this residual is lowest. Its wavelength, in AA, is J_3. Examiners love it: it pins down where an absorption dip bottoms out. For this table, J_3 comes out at 6363.37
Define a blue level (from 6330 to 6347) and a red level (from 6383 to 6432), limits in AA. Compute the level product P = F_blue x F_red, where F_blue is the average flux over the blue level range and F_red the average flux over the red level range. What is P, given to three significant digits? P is 199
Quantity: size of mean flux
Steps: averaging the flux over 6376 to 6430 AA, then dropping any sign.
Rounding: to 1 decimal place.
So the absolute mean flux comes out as 14.7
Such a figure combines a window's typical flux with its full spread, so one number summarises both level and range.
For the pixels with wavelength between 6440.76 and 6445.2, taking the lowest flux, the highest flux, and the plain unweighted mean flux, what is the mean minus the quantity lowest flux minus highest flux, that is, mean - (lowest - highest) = 18.0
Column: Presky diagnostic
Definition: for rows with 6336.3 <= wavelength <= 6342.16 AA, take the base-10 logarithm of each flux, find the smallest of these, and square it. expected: 1.26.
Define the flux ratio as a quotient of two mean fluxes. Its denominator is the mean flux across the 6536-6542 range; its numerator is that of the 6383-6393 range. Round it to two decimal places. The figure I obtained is 0.97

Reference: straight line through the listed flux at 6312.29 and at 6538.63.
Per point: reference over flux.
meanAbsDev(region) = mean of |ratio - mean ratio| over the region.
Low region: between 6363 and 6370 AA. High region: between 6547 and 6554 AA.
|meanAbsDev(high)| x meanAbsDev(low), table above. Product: 0.0090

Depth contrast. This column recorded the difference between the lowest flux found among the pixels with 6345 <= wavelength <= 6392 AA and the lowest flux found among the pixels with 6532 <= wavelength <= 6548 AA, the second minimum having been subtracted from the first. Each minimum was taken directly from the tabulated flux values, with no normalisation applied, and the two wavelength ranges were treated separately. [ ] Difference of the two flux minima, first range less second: 1.1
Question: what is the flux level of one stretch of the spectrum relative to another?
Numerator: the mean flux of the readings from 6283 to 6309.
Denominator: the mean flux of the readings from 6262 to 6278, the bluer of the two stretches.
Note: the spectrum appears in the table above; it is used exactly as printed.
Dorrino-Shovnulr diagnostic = 0.99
